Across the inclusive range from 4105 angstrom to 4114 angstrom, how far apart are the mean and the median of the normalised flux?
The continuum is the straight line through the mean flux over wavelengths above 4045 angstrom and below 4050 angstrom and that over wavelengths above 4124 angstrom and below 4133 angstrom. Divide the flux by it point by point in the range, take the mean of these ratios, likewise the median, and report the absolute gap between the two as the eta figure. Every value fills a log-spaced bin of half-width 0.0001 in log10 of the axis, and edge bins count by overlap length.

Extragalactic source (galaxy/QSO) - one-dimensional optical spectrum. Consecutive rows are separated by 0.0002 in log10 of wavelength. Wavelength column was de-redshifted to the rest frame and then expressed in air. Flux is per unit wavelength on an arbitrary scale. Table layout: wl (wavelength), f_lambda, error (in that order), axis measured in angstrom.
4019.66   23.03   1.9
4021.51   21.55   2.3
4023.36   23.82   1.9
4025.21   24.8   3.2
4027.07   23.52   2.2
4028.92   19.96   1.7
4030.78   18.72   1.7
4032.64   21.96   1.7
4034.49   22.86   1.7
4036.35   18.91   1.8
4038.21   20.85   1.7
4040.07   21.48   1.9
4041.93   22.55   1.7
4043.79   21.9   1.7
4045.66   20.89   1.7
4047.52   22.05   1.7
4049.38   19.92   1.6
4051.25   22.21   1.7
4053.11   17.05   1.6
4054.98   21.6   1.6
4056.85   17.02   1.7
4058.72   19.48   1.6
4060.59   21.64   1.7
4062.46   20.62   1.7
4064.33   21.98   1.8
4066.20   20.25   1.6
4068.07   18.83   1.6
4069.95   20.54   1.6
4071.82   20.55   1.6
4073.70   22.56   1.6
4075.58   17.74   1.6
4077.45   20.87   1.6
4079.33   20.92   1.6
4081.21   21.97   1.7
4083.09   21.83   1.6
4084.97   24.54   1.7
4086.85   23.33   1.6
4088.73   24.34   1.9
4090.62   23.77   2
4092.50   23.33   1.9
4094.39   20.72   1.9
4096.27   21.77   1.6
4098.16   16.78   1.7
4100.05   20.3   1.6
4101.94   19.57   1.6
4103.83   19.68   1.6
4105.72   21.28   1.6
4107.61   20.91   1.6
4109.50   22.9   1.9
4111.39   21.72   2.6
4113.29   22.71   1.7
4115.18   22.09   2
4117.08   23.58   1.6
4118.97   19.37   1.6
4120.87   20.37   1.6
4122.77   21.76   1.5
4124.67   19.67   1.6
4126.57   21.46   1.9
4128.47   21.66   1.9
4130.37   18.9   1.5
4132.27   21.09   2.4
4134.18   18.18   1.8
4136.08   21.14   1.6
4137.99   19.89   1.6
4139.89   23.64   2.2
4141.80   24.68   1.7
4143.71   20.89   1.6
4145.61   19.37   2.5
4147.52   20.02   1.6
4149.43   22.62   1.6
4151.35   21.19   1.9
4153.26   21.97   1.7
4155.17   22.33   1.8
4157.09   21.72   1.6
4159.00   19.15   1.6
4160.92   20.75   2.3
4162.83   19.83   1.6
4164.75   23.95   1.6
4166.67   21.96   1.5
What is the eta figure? 0.008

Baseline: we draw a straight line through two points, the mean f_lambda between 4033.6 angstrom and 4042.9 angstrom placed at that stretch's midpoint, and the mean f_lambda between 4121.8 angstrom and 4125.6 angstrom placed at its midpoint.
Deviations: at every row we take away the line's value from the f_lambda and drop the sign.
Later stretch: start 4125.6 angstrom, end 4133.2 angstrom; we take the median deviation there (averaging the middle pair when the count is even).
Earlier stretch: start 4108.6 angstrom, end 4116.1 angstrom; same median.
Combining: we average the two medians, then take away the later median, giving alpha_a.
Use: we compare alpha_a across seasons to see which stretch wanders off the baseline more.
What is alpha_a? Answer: 0.4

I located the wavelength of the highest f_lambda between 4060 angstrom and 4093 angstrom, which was 4084.97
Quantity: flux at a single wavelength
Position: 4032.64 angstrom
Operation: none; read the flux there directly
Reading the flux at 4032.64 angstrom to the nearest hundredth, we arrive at 21.96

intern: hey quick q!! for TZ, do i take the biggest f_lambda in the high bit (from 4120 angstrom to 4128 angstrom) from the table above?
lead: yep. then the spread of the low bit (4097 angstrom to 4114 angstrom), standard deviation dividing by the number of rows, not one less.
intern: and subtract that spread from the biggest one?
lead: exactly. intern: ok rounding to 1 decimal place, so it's 20.0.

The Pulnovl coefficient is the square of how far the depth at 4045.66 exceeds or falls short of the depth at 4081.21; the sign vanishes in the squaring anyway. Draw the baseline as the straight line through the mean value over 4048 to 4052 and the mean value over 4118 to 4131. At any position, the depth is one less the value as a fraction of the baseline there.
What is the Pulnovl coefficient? 0.0043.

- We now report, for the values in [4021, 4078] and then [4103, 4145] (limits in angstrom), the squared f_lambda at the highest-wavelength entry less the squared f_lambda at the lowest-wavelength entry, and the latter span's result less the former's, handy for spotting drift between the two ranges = 78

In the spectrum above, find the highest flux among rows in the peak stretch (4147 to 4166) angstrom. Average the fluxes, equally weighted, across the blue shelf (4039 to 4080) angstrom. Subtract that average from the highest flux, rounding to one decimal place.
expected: 3.4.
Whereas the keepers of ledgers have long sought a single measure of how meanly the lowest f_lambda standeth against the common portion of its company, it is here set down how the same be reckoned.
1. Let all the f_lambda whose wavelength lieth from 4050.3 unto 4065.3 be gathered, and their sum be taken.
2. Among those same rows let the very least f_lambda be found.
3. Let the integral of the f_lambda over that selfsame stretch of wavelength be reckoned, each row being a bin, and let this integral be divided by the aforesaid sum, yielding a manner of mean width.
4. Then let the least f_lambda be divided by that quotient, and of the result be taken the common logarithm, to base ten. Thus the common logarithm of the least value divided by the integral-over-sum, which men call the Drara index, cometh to 0.96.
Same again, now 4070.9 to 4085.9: 0.98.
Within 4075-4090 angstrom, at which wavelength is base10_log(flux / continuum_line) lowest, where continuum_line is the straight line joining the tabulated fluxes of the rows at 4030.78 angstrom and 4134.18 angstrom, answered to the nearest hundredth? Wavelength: 4075.58 angstrom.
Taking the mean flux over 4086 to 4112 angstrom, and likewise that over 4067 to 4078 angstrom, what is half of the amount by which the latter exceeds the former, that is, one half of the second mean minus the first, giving -0.64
